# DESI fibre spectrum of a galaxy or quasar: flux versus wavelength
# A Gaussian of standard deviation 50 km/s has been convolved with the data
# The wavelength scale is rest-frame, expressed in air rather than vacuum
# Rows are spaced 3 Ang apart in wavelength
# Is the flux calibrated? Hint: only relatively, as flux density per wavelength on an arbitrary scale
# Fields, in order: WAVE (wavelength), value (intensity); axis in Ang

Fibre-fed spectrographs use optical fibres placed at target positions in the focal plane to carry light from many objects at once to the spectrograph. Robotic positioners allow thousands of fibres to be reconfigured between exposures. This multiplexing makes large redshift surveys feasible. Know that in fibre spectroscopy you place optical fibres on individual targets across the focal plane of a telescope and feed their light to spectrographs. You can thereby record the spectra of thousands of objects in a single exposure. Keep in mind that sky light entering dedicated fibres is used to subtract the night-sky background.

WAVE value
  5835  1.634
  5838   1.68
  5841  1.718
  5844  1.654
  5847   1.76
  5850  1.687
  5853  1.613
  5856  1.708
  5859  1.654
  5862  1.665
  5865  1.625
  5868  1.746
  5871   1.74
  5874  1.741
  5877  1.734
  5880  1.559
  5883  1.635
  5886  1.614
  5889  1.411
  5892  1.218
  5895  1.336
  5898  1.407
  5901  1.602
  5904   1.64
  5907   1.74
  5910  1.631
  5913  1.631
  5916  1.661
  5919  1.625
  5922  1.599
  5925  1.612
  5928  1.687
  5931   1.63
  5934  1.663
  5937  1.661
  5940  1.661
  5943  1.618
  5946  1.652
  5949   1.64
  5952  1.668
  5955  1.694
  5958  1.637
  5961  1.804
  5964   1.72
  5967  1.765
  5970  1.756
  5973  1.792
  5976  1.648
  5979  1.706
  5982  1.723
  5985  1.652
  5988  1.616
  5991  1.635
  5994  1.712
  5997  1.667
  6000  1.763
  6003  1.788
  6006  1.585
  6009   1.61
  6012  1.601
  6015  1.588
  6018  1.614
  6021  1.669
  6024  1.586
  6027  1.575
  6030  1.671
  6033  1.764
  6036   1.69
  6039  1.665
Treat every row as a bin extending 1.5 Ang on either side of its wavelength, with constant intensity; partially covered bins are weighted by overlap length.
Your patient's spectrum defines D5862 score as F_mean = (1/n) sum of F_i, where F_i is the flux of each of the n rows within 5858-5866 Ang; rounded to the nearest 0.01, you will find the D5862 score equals 1.65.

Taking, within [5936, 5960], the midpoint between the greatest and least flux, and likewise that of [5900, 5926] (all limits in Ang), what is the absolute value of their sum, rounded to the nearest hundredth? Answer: 3.33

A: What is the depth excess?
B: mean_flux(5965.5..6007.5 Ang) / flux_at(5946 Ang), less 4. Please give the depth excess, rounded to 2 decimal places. -2.97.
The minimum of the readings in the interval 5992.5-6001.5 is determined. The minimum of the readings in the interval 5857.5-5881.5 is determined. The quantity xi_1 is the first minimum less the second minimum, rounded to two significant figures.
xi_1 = 0.11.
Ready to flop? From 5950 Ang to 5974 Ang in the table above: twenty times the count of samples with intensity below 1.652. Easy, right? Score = 20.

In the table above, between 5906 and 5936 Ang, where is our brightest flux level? 5907 Ang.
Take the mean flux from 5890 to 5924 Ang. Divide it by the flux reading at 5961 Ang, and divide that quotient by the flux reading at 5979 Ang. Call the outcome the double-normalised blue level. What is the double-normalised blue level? 0.50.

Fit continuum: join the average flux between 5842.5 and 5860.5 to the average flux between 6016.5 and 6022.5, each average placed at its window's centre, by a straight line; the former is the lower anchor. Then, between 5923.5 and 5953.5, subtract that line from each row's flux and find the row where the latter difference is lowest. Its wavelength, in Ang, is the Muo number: 5925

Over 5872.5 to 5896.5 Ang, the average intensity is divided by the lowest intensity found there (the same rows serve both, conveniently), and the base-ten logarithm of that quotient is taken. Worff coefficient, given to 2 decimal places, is 0.10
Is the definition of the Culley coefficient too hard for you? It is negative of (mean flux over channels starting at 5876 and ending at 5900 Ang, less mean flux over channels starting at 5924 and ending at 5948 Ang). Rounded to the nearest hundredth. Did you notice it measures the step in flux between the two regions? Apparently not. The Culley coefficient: 0.16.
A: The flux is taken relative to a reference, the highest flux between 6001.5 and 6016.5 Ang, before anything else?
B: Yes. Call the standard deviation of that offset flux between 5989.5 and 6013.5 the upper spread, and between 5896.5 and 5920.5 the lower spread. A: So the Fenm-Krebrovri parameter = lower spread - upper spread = 0.02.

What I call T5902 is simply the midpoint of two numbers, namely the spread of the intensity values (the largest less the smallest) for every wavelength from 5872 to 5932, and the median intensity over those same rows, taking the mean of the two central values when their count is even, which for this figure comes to 1.08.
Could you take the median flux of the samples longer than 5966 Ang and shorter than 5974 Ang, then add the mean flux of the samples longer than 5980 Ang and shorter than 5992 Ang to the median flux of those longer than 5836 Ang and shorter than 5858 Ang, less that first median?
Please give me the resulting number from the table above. 1.58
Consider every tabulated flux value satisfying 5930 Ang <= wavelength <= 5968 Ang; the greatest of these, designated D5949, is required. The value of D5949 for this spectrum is 1.804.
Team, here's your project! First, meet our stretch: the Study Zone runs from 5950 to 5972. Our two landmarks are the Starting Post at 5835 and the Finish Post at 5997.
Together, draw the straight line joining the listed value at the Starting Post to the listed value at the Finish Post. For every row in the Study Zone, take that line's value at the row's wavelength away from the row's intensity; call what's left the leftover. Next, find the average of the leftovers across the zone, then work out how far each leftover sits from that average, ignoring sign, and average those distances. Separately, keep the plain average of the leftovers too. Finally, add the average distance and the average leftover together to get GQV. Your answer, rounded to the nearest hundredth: 0.11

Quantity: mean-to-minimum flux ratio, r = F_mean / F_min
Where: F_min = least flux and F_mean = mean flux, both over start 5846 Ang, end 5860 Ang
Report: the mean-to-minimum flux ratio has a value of 1.04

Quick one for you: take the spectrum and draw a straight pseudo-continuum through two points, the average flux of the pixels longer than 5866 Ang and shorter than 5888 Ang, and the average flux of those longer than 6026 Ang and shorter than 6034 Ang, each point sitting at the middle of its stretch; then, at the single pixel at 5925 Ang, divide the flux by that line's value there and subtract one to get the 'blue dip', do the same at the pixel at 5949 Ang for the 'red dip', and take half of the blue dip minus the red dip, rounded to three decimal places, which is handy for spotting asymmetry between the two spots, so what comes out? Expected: -0.009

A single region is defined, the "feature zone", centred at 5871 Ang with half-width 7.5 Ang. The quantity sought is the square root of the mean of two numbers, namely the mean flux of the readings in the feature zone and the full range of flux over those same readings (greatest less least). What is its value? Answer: 0.959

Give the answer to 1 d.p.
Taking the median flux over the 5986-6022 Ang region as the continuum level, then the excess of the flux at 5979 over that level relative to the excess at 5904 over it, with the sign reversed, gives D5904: -5.6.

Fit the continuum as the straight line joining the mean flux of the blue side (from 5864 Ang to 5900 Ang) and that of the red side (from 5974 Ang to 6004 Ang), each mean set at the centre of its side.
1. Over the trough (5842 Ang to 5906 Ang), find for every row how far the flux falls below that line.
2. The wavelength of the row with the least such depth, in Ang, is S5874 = 5847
